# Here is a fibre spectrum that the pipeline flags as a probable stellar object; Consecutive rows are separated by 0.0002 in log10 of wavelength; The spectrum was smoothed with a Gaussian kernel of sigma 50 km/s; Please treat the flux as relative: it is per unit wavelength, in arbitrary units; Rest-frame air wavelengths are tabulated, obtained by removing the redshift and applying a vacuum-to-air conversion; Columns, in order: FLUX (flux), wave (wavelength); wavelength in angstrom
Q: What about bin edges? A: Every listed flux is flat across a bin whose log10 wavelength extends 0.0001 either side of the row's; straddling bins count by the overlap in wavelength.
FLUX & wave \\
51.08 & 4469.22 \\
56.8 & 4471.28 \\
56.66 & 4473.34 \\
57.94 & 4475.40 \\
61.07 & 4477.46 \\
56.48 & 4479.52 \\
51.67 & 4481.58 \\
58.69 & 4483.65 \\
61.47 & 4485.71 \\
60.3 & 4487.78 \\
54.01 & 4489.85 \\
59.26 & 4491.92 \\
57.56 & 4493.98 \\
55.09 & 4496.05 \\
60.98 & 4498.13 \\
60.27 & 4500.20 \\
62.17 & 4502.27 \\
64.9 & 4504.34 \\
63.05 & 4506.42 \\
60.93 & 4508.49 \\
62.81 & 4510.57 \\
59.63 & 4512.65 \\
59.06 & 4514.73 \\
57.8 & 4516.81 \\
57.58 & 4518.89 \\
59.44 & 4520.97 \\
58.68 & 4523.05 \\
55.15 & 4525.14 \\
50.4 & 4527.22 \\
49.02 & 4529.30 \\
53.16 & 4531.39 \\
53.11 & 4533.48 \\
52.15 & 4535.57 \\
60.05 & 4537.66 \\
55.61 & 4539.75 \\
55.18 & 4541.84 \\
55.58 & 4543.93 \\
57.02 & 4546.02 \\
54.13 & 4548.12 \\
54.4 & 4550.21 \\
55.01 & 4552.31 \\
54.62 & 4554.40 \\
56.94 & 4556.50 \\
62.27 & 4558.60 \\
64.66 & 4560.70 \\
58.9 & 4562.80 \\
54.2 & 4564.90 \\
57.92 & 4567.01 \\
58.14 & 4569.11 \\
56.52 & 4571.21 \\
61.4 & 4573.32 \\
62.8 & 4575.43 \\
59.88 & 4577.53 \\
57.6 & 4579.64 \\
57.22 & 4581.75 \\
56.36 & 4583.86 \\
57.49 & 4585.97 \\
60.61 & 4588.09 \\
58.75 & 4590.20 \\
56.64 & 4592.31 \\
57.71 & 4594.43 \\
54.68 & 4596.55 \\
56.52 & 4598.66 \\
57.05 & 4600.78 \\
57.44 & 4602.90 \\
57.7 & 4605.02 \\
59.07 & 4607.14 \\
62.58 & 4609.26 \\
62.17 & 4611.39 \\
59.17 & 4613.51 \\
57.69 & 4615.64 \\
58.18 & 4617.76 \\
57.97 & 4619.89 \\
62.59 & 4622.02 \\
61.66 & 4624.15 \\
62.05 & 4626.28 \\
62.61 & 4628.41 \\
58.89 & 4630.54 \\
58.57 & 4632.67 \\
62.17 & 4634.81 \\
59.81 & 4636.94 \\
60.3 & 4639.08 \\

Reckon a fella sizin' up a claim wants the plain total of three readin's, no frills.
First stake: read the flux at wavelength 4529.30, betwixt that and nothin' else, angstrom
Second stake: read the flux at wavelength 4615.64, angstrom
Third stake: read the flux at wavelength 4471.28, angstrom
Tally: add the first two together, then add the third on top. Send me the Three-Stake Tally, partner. 164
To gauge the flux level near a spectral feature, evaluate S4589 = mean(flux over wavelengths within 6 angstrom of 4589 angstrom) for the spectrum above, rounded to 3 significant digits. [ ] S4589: 57.9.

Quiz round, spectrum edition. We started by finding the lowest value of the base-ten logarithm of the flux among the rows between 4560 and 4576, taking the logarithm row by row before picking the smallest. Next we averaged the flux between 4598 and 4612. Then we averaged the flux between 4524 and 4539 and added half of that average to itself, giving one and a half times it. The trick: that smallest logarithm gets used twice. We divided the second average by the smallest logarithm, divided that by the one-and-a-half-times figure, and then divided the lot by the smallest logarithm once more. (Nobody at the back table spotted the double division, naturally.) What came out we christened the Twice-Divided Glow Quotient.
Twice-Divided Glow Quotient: 0.245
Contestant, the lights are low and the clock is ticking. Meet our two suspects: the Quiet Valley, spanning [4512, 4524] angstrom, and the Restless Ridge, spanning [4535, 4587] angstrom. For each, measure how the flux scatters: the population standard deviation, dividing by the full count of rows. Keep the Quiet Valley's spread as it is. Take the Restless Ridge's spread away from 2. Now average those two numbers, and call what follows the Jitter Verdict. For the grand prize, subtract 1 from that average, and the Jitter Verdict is -1.1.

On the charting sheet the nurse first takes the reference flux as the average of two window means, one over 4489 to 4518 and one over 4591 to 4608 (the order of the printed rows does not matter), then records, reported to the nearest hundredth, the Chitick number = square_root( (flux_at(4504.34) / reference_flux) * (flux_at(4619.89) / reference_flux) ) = 1.05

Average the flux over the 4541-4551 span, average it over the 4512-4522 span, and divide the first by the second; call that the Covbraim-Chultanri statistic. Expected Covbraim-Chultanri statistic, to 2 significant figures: 0.94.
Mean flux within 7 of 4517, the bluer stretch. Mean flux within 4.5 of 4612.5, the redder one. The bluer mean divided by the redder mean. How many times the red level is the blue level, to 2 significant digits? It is 0.98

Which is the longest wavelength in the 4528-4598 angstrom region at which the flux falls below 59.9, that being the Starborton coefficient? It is 4596.55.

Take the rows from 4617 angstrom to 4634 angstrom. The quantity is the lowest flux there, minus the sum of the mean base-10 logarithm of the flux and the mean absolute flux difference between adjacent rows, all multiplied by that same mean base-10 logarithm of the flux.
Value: 97.3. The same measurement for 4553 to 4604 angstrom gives 88.4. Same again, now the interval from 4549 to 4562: 88.9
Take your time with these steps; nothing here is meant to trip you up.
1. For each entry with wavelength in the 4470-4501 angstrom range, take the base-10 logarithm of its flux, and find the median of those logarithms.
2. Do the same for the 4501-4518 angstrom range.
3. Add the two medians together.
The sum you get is 3.55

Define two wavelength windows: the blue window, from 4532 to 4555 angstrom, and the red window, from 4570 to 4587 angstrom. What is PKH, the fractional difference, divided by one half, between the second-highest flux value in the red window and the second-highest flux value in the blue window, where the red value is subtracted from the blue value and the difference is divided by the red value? -0.14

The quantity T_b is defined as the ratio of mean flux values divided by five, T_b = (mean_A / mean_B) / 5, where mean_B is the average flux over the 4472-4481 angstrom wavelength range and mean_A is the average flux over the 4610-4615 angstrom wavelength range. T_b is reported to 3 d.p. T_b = 0.209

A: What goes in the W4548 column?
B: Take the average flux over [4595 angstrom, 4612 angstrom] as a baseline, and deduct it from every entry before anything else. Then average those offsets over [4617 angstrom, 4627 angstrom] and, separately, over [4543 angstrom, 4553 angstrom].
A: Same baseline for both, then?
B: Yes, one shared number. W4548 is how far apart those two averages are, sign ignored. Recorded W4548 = 5.3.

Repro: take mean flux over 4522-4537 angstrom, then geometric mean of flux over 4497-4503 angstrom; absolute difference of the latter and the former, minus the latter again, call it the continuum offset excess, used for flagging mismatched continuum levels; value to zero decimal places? -53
